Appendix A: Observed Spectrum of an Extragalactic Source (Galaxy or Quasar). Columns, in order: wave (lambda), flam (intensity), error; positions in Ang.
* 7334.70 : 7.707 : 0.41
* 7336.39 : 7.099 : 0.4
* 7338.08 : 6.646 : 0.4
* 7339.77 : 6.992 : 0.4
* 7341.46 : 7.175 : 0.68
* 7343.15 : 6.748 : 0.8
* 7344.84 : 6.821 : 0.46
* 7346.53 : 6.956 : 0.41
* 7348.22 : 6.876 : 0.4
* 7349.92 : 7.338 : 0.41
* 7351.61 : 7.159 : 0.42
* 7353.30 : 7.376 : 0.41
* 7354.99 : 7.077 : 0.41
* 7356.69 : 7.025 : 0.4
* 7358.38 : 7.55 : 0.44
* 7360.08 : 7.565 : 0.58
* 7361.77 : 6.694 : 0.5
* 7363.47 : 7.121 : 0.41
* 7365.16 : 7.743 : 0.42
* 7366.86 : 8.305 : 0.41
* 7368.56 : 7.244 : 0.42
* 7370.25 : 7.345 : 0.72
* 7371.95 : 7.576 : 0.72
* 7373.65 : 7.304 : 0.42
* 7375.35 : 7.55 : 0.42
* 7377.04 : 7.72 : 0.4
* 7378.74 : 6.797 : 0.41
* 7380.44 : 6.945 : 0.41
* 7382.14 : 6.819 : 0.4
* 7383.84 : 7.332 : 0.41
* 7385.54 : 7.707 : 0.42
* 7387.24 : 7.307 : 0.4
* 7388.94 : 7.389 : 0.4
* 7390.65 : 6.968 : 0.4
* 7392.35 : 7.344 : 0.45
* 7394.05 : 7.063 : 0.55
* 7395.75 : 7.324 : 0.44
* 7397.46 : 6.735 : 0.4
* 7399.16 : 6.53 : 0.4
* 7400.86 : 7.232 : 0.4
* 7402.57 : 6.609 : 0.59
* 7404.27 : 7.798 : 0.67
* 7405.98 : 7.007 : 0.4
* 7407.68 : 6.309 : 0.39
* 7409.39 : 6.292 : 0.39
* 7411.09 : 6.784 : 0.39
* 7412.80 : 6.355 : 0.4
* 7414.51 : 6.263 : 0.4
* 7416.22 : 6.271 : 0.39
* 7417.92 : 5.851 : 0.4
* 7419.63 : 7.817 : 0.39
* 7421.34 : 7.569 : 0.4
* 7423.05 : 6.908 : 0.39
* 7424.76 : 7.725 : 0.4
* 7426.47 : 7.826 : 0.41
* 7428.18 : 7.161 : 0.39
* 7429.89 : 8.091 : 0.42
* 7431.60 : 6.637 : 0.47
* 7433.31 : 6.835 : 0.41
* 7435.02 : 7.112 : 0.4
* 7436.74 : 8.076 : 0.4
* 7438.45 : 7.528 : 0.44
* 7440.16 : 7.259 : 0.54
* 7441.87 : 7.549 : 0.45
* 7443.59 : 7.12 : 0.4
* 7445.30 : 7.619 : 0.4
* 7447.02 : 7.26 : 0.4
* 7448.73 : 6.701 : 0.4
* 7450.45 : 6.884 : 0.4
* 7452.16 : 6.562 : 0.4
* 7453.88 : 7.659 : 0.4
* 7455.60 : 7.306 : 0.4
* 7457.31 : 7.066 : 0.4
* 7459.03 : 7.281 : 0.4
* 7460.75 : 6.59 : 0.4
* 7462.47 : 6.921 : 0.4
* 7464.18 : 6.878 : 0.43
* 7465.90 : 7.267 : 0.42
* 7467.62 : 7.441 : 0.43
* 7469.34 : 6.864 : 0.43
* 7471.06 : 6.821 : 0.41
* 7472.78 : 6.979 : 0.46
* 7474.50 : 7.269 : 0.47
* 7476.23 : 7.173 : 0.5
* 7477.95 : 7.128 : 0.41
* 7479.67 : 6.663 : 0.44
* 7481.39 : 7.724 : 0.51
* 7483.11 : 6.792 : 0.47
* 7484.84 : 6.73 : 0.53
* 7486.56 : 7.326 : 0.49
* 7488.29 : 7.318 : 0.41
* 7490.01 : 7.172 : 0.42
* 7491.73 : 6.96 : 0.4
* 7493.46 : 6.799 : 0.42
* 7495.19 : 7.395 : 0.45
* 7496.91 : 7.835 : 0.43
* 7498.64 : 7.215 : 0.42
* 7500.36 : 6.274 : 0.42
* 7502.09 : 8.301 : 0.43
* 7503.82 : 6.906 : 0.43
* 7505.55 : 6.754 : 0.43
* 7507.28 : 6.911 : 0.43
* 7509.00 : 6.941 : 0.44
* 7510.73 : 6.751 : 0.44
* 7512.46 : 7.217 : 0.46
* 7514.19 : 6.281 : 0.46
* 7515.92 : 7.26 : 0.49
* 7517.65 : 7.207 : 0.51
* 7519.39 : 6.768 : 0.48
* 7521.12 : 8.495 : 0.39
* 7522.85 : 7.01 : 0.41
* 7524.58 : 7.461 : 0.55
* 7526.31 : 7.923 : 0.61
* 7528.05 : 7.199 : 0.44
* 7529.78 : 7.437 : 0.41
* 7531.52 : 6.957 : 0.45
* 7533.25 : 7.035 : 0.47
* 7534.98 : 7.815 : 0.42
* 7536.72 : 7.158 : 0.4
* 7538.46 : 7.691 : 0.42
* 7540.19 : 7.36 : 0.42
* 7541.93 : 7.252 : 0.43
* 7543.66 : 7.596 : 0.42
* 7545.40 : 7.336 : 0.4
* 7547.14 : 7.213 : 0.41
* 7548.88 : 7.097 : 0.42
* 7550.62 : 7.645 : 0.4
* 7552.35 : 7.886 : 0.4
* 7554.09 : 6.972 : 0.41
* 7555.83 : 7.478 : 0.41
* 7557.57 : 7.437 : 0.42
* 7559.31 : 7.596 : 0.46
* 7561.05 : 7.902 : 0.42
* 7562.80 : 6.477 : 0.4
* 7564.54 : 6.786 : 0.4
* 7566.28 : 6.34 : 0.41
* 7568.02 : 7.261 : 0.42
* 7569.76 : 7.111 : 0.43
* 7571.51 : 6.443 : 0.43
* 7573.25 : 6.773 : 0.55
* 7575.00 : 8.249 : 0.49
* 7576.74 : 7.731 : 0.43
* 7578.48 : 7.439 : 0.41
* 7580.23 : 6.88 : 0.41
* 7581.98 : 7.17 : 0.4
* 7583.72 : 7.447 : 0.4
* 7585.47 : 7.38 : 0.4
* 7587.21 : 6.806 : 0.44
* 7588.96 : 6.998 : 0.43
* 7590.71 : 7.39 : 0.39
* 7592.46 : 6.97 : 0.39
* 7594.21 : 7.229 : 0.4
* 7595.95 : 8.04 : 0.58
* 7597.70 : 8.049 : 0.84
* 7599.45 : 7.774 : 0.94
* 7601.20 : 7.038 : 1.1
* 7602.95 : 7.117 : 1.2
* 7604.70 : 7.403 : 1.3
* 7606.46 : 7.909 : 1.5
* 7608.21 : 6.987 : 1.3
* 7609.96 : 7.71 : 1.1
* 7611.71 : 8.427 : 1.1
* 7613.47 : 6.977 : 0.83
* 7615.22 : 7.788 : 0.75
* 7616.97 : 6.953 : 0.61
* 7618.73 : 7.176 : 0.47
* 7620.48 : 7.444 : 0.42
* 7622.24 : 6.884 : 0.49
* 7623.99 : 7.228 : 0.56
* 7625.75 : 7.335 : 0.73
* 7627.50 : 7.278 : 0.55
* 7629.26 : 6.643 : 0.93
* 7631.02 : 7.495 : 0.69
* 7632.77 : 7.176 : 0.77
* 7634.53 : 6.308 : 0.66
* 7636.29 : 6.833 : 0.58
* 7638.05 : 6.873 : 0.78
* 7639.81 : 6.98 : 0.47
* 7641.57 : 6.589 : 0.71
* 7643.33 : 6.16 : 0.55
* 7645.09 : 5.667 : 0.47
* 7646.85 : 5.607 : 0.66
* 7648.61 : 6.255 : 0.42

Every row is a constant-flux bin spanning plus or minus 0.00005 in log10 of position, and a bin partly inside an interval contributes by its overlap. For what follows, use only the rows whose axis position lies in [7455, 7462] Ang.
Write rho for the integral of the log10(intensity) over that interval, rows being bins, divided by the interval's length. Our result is 0.847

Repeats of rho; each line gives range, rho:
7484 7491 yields 0.854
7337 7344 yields 0.839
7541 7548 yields 0.866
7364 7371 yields 0.883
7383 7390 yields 0.870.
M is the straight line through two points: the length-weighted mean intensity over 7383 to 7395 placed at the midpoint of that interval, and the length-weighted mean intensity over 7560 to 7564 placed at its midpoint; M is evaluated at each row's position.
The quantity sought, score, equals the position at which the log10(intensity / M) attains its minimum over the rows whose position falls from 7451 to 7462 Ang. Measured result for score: 7452.16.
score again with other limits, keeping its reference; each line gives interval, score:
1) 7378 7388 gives 7378.74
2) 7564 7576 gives 7566.28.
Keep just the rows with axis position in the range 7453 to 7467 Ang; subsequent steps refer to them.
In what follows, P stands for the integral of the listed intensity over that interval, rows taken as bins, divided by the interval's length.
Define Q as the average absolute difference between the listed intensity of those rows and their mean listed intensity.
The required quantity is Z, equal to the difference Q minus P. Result -6.87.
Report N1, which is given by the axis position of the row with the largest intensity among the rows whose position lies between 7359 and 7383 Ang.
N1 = 7366.86 Ang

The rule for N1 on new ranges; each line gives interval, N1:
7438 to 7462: 7453.88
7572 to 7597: 7575.00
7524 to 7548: 7526.31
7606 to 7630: 7611.71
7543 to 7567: 7561.05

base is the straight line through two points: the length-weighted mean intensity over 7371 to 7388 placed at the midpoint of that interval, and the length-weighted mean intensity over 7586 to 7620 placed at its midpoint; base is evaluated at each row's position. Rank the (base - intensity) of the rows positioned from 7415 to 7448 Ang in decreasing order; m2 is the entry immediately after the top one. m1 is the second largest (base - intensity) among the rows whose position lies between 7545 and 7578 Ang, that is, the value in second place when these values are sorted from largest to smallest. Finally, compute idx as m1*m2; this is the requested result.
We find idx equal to 1.0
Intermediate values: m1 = 1.0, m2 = 1.05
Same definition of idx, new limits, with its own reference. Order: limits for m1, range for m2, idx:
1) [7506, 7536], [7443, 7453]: 0.4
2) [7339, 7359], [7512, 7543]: 0.3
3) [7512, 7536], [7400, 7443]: 0.6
